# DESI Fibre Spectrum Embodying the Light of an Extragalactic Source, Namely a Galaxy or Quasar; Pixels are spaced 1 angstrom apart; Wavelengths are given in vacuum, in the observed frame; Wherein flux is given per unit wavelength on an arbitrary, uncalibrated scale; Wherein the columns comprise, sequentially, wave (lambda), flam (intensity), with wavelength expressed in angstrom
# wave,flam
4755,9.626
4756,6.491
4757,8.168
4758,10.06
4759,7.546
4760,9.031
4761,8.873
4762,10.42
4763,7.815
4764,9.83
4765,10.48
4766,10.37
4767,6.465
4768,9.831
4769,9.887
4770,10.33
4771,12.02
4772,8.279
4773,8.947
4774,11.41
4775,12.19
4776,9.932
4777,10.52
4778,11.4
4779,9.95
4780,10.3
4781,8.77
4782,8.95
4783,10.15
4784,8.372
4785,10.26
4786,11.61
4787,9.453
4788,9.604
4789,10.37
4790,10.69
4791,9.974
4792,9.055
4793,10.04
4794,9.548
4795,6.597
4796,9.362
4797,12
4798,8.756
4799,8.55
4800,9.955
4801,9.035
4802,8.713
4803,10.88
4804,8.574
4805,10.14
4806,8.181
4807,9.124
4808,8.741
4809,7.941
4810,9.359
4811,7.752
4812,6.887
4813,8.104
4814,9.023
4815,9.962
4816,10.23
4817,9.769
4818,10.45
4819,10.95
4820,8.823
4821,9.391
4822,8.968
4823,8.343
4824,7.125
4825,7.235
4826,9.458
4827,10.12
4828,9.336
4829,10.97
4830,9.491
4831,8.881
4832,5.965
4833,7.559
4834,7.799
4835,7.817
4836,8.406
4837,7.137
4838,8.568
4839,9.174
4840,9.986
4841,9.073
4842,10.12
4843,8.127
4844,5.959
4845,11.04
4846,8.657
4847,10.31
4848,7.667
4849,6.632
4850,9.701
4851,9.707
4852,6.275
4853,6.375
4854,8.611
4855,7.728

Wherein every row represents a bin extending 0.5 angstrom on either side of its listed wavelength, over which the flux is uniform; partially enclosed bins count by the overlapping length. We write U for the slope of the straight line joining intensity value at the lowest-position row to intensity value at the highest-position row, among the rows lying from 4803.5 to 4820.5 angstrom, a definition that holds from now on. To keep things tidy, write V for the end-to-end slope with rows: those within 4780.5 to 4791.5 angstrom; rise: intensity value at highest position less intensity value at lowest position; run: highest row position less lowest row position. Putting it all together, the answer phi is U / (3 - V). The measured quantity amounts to 0.01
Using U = 0.02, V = 0.12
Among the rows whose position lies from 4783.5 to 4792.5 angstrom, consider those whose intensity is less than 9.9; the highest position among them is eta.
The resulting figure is 4792 angstrom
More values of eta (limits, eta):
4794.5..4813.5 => 4813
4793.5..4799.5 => 4799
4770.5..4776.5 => 4773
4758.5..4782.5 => 4782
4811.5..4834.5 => 4834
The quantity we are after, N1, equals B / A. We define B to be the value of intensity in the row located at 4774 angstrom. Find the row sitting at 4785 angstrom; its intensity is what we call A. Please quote 1.11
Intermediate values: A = 10.26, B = 11.41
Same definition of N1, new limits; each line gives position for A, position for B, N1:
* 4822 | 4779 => 1.11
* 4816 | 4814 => 0.88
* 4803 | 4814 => 0.83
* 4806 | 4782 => 1.09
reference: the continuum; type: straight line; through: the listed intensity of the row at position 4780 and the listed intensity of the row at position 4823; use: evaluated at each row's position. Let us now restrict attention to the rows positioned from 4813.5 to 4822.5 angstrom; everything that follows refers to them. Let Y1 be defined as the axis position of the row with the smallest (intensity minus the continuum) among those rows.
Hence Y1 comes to 4814 angstrom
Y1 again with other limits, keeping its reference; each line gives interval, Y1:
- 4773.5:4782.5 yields 4781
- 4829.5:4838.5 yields 4832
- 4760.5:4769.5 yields 4767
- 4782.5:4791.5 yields 4784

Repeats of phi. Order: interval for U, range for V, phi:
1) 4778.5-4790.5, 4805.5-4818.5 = 0.02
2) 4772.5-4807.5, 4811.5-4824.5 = 0.00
